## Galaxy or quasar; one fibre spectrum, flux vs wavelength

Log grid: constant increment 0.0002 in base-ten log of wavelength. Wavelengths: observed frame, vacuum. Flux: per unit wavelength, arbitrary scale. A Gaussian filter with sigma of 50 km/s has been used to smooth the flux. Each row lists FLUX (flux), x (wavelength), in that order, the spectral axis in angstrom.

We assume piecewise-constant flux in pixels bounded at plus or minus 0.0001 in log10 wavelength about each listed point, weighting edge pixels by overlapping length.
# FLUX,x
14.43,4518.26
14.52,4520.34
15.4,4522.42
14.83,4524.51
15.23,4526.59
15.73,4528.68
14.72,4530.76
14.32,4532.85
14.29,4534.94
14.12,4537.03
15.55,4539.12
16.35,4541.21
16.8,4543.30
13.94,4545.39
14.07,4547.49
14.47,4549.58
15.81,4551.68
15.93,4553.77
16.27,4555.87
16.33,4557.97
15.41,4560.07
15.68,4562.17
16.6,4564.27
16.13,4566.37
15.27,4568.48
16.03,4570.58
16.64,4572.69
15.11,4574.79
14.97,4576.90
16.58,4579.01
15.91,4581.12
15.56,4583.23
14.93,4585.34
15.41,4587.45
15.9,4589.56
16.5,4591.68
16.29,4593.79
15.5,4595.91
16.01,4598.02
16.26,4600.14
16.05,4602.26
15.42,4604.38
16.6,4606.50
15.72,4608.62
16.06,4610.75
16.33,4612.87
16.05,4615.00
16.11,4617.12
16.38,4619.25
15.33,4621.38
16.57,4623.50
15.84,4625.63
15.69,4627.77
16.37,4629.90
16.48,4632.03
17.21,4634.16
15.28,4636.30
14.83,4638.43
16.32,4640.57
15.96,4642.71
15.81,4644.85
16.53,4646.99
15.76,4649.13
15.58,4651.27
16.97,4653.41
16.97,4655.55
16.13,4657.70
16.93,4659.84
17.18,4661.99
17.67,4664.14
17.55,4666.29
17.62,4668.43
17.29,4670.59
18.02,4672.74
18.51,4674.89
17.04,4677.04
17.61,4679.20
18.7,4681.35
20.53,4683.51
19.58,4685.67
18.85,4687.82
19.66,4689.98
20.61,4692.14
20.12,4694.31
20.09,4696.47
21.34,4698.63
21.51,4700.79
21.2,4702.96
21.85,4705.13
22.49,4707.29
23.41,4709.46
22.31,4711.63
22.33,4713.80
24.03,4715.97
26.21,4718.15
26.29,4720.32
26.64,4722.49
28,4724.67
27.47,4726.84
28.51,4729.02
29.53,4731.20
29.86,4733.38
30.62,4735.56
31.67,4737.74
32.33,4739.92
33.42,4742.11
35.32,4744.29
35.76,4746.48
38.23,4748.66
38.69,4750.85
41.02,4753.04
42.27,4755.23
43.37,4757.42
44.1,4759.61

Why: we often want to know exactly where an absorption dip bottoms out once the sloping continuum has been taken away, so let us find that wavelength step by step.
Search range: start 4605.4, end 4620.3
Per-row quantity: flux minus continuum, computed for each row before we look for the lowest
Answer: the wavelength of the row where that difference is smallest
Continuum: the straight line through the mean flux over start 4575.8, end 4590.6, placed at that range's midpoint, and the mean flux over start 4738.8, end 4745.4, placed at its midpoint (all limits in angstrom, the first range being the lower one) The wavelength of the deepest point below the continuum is 4617.12 angstrom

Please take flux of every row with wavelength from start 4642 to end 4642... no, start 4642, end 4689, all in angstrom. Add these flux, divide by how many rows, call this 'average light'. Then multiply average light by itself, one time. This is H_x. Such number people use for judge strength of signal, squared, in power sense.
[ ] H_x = 303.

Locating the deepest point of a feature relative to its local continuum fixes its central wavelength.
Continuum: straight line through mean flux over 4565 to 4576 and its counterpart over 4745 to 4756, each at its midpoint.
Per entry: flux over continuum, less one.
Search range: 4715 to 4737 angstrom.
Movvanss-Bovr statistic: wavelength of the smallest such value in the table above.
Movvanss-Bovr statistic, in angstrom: 4715.97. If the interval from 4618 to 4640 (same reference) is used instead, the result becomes 4638.43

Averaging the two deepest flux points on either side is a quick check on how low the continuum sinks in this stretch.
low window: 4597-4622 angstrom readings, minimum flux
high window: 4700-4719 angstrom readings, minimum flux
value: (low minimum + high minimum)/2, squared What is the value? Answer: 334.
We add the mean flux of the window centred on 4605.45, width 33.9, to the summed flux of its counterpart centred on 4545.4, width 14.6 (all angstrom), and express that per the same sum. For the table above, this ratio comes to 1.15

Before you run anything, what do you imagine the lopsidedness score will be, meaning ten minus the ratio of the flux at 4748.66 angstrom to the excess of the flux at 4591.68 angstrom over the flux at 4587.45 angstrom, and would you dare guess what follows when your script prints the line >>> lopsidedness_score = -25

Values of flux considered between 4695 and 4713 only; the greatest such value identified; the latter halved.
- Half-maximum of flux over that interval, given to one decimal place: 11.7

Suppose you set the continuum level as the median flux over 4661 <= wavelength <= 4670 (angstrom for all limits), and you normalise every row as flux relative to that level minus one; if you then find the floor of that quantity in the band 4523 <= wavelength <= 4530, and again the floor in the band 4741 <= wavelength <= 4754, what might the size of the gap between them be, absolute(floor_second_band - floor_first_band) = 1.06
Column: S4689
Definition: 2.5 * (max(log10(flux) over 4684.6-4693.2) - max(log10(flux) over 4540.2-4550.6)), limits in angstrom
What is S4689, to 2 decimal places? 0.22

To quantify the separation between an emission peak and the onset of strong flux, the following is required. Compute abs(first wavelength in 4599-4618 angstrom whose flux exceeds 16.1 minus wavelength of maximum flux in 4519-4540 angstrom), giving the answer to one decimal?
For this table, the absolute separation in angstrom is 71.5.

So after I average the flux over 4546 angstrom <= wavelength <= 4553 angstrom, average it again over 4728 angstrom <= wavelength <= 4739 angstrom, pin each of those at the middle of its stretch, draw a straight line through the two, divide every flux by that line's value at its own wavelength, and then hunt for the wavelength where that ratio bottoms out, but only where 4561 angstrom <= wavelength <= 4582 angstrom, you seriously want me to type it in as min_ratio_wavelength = 4576.90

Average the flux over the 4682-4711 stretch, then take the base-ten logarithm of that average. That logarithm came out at 1.32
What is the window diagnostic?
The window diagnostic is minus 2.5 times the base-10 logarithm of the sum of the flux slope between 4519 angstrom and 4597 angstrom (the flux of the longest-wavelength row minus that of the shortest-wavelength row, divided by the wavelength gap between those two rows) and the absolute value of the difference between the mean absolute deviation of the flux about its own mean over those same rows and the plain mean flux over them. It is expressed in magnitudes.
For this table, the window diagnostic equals -2.93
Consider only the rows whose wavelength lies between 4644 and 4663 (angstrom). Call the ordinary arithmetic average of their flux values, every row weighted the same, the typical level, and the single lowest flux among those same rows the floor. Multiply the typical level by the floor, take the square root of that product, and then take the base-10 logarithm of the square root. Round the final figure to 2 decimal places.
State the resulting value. 1.20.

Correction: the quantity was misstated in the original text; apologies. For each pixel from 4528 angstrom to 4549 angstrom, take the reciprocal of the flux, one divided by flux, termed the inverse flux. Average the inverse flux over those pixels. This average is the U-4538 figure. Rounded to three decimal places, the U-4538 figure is 0.067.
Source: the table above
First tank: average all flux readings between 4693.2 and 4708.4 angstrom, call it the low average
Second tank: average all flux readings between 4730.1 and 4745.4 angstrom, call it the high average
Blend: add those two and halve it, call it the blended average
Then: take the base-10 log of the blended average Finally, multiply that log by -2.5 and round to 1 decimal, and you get -3.6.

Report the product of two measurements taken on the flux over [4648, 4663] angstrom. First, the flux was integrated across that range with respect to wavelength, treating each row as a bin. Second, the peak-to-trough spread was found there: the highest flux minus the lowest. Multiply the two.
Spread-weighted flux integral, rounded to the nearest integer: 396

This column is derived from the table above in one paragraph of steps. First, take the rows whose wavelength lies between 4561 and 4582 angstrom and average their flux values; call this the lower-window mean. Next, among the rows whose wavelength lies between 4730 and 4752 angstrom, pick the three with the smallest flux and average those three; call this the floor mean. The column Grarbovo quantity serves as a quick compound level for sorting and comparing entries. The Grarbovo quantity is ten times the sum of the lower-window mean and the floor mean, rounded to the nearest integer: 459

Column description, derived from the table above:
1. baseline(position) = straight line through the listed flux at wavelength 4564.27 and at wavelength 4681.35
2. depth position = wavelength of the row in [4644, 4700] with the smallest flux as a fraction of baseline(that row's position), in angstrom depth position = 4651.27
